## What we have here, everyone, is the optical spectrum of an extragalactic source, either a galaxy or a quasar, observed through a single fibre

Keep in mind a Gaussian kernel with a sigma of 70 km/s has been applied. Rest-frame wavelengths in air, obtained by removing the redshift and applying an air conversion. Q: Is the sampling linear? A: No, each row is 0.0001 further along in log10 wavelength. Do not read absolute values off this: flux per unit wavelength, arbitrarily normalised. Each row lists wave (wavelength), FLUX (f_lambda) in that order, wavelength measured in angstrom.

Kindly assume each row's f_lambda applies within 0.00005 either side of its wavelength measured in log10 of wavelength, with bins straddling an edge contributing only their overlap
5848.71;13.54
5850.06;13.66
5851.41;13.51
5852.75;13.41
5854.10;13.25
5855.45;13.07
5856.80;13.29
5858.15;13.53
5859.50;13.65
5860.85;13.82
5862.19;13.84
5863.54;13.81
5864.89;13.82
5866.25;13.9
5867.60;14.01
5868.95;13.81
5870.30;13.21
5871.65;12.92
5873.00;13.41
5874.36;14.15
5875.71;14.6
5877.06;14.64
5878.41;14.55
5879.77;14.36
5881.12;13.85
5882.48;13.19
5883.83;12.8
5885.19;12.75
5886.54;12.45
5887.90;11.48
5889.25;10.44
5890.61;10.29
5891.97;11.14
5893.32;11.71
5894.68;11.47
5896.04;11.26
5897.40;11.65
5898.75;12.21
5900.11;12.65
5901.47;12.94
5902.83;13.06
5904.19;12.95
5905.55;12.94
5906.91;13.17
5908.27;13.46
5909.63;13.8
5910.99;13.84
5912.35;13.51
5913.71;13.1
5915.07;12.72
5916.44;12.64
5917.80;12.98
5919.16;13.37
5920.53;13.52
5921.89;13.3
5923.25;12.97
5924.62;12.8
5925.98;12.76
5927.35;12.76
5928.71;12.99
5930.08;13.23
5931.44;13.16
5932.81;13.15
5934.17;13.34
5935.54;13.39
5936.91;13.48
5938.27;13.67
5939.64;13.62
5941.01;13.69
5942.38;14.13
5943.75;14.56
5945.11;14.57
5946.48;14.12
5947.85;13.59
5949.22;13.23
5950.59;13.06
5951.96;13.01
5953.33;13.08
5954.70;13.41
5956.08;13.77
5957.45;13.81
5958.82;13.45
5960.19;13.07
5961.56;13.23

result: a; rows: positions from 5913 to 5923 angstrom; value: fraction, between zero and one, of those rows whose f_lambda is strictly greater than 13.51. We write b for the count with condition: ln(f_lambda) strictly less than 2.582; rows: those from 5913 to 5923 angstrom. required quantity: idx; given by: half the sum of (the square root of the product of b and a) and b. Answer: 2.4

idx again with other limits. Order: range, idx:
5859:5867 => 0.0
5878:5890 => 3.7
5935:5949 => 0.0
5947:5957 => 2.0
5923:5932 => 3.0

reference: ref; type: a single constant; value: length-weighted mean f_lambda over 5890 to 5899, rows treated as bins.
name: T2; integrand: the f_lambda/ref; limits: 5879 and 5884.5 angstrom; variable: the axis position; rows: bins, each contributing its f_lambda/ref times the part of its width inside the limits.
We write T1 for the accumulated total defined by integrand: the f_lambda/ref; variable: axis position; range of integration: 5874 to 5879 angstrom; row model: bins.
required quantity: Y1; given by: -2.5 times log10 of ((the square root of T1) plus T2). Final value -2.40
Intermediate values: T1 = 6.4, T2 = 6.6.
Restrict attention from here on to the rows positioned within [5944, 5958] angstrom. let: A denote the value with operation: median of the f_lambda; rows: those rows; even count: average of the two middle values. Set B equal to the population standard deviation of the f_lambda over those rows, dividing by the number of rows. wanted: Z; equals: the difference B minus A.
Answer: -13.0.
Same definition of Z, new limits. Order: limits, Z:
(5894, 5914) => -12.2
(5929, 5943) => -13.1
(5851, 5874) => -13.2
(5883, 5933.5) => -12.1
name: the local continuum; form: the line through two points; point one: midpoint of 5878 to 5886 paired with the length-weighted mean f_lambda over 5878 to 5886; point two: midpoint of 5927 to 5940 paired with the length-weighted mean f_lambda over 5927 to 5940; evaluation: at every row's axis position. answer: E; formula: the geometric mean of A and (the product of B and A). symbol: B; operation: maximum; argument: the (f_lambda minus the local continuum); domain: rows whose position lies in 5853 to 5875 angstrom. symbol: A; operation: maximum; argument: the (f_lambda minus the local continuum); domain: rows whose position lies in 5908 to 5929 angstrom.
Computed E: 0.34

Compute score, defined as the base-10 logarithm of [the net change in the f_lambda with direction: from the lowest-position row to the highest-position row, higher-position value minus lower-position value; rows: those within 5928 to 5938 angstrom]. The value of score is -0.31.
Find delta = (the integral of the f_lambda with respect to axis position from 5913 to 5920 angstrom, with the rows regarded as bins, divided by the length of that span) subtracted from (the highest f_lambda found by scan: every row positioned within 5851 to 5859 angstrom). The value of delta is 0.6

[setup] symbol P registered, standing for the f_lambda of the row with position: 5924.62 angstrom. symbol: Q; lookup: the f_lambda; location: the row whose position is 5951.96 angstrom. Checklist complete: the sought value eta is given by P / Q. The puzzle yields 0.98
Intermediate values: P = 12.8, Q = 13.01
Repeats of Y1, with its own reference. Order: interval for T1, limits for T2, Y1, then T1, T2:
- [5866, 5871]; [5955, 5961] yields -2.45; 6.0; 7.1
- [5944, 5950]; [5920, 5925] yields -2.32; 7.4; 5.8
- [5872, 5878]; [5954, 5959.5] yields -2.42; 7.5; 6.6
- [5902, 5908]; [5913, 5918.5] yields -2.37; 6.9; 6.2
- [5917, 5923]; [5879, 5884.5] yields -2.41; 7.0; 6.6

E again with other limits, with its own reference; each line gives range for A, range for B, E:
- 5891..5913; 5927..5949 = 0.52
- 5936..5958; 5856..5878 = 1.39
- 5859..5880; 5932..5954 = 1.26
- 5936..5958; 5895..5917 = 0.89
